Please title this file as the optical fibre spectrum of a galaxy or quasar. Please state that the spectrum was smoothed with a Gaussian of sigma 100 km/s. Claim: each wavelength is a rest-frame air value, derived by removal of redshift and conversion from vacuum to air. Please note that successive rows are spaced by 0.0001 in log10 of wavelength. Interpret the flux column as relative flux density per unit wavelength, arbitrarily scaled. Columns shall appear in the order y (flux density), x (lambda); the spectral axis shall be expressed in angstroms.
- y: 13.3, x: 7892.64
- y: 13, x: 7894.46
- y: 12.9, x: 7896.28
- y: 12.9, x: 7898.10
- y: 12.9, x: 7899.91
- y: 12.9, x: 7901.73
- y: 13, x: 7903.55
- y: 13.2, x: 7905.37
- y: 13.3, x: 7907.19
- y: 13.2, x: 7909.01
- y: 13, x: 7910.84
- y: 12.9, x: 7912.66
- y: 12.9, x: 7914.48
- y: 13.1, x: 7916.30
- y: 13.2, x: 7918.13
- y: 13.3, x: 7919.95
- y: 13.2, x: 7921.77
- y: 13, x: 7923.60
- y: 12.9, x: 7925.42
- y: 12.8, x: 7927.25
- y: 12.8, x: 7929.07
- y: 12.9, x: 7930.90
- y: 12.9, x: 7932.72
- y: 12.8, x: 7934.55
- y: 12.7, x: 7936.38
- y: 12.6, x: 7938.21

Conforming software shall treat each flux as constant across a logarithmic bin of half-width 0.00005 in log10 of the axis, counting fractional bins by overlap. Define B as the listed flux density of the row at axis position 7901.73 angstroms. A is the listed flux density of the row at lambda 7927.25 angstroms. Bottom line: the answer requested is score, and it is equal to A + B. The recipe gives 25.70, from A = 12.8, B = 12.9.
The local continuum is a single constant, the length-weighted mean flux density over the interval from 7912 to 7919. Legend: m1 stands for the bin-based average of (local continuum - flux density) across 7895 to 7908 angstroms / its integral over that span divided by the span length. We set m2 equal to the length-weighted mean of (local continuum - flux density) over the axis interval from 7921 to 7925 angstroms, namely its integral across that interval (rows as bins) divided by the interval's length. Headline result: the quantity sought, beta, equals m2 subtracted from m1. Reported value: 0.06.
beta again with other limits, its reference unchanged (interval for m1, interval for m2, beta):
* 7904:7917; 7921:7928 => -0.11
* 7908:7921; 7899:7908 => -0.03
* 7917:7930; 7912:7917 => -0.07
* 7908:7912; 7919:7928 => -0.05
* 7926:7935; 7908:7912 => 0.25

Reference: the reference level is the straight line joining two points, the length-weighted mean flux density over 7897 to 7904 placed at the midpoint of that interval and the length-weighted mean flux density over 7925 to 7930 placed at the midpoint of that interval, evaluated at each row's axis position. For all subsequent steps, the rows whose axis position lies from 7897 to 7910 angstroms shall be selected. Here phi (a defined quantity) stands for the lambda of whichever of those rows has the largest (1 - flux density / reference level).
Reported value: 7898.10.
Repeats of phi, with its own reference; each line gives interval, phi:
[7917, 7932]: 7927.25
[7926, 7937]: 7936.38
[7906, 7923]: 7912.66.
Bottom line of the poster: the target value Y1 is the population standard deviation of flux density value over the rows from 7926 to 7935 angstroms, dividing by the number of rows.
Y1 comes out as 0.049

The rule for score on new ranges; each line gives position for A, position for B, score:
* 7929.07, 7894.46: 25.80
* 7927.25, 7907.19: 26.10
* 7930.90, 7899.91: 25.80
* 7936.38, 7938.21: 25.30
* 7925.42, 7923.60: 25.90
